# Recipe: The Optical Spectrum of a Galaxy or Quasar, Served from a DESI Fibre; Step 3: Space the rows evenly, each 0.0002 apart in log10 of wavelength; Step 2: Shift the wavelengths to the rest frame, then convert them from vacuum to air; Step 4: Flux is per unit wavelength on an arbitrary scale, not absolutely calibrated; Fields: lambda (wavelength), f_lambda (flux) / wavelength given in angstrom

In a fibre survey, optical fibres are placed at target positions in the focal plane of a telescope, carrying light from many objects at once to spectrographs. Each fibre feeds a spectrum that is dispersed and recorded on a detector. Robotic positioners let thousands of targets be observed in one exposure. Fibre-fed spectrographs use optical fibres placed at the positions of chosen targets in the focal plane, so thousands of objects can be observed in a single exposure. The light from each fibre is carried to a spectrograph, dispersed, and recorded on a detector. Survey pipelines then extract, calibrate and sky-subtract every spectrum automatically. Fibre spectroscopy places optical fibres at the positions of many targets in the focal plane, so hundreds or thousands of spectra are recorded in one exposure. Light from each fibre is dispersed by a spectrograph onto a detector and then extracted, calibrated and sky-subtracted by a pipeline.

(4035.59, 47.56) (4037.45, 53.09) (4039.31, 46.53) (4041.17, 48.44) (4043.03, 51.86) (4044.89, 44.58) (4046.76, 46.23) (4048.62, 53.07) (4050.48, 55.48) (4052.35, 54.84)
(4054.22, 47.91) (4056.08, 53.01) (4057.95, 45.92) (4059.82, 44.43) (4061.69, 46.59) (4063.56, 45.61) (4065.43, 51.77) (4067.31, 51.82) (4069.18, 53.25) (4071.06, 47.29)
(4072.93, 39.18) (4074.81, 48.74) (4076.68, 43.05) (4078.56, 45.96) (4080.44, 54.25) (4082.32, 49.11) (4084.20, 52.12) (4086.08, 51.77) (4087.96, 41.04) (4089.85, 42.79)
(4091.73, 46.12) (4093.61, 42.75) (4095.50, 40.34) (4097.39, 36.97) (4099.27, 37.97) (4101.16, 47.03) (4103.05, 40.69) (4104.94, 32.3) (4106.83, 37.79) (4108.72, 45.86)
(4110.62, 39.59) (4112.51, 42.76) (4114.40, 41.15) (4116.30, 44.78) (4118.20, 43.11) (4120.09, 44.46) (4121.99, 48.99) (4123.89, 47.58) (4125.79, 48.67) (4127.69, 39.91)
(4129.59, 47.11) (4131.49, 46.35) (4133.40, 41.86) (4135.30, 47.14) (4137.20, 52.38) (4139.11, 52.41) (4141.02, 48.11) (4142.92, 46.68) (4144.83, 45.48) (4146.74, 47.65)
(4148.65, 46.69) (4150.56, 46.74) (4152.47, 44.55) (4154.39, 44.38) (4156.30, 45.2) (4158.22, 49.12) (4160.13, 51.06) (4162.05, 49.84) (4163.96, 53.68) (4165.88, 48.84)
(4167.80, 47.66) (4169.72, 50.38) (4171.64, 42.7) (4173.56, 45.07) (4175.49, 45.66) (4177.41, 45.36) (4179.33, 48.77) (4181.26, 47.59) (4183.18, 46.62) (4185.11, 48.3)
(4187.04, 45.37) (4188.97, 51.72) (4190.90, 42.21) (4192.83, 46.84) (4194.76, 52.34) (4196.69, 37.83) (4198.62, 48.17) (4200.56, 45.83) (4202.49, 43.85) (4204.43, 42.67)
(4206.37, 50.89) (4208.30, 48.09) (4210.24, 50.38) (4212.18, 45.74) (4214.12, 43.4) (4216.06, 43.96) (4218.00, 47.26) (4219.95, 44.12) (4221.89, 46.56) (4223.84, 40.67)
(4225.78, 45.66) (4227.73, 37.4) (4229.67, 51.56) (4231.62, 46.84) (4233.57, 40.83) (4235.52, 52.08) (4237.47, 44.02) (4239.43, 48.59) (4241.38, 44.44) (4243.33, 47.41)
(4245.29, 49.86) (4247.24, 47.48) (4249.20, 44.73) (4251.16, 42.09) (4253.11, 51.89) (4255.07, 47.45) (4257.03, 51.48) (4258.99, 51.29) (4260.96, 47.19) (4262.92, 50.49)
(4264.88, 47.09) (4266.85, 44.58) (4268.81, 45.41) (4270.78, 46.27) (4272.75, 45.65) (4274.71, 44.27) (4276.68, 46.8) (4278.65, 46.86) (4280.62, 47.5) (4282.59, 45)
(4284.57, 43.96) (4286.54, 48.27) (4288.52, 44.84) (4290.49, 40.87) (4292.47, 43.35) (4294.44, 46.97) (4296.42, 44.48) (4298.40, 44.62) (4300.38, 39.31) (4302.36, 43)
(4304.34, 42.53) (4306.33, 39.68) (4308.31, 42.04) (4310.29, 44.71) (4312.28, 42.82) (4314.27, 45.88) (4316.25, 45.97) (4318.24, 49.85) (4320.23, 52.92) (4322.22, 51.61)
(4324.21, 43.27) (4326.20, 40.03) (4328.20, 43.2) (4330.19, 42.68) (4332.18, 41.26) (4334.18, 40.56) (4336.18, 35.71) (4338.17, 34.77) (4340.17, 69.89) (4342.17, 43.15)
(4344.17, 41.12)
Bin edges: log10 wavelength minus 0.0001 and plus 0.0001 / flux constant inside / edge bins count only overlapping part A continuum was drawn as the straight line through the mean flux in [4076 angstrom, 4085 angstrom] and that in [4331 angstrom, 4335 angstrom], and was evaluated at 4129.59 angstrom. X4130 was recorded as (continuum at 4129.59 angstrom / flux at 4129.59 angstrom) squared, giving 1.01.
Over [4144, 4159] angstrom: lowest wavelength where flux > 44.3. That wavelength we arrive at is 4144.83 angstrom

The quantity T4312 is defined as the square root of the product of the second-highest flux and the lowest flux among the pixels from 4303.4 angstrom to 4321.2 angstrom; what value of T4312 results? 44.5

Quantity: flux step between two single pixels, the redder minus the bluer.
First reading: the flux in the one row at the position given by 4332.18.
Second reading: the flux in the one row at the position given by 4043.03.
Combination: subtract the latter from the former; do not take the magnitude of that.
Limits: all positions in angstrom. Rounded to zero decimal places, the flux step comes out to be -11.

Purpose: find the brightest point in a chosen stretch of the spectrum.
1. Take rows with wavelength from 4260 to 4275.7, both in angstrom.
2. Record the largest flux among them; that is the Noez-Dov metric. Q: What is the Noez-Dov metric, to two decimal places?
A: 50.49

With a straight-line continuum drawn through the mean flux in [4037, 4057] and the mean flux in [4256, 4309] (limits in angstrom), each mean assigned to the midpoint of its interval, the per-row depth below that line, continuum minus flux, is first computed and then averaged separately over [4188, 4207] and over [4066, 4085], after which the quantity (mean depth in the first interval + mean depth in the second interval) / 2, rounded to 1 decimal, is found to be 1.1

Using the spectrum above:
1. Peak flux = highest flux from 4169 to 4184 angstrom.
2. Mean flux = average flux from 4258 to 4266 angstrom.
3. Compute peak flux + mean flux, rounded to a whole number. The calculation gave 99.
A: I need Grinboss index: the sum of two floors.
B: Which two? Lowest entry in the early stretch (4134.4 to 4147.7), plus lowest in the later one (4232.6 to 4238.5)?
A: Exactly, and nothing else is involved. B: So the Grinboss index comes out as 86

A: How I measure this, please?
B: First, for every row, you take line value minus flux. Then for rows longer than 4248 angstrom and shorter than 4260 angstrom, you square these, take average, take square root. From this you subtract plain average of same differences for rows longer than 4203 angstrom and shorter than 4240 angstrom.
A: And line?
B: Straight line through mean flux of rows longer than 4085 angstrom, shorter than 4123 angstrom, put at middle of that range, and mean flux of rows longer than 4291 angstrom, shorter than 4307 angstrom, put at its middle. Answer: 9.5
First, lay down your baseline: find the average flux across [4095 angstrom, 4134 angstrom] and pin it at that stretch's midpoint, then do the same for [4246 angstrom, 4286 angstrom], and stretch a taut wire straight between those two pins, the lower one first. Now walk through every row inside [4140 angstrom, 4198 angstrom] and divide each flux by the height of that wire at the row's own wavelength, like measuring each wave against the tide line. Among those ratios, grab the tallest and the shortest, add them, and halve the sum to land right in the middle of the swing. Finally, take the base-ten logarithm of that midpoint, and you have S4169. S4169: 0.013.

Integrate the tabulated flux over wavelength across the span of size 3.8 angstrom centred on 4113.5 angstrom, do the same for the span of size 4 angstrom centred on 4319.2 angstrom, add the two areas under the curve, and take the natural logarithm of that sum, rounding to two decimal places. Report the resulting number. 5.90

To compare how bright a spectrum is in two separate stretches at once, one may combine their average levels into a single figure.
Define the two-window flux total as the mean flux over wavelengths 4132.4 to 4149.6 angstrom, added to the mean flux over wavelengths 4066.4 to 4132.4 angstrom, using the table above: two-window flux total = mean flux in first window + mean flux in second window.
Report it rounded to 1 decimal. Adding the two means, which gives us 92.2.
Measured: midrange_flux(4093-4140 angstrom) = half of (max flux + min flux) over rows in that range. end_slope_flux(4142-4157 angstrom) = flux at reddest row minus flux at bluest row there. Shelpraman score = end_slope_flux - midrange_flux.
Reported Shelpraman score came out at -43.8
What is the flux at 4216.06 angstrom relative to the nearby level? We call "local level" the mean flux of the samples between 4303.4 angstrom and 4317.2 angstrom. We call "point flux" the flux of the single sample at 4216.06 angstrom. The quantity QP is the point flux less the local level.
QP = 0.6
